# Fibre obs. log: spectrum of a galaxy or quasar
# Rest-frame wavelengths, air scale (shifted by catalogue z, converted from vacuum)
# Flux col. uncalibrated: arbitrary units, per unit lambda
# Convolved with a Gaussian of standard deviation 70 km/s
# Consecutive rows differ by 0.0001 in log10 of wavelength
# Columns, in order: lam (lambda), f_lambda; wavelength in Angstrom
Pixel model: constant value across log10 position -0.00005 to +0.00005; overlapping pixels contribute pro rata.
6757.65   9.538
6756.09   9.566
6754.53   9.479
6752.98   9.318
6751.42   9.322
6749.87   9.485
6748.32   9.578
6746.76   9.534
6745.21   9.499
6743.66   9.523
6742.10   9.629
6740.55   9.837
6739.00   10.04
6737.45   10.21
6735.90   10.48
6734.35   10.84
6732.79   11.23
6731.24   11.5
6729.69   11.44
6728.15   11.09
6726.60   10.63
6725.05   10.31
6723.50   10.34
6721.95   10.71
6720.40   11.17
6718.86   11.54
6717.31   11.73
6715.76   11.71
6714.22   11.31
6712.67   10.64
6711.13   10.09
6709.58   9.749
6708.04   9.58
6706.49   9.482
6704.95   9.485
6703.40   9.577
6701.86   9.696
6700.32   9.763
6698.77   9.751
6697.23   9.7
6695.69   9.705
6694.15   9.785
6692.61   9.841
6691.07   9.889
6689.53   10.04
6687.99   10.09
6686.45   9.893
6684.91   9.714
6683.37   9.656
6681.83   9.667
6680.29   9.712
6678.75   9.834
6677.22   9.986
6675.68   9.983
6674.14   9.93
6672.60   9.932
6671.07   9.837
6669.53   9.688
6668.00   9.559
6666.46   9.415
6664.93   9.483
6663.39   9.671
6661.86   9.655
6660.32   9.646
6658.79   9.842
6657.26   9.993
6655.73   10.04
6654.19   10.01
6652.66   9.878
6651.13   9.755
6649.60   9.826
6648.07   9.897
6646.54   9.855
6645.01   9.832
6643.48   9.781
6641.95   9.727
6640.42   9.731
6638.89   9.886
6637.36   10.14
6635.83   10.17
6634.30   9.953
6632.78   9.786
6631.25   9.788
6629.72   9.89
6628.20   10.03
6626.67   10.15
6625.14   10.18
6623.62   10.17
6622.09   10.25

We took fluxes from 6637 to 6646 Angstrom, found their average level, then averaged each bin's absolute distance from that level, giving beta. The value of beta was 0.11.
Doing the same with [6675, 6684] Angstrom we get 0.13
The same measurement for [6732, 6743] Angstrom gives 0.45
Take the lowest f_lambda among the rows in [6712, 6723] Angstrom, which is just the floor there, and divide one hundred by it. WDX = 9.4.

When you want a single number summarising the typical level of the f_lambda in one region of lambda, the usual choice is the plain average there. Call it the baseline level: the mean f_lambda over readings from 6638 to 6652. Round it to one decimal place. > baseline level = 9.8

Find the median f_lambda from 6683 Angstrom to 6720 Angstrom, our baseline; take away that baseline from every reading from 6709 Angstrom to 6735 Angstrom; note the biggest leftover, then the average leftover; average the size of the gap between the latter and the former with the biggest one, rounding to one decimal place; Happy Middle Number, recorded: 1.4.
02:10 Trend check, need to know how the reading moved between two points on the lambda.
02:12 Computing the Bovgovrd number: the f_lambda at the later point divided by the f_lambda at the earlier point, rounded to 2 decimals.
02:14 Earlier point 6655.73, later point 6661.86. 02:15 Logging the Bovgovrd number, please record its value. 0.96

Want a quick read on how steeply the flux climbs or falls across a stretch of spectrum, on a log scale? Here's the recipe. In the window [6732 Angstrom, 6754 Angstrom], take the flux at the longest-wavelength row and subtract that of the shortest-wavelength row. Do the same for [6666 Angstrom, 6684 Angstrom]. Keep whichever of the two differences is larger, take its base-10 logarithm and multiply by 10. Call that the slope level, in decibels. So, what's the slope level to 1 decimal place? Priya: -6.2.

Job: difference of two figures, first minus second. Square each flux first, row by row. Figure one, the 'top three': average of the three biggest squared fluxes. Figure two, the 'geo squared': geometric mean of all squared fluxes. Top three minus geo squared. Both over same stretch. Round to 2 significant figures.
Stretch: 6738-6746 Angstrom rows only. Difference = 2.6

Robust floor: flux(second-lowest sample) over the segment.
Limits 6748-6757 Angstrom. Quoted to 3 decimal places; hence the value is 9.322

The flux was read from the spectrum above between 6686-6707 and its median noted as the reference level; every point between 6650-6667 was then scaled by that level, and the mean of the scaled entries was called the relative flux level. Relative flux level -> 1.00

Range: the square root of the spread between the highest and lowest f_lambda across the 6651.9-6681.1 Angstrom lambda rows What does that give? 0.79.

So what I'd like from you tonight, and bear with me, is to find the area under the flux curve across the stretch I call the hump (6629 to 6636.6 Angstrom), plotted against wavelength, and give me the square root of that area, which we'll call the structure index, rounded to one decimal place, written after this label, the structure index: 8.7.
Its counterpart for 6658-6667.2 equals 9.4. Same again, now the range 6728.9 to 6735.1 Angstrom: 8.4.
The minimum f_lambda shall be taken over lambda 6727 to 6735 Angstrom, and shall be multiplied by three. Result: 32.5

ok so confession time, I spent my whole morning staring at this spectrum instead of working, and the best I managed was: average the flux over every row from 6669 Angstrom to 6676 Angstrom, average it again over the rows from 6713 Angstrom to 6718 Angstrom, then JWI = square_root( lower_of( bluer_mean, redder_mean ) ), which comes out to 3.14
